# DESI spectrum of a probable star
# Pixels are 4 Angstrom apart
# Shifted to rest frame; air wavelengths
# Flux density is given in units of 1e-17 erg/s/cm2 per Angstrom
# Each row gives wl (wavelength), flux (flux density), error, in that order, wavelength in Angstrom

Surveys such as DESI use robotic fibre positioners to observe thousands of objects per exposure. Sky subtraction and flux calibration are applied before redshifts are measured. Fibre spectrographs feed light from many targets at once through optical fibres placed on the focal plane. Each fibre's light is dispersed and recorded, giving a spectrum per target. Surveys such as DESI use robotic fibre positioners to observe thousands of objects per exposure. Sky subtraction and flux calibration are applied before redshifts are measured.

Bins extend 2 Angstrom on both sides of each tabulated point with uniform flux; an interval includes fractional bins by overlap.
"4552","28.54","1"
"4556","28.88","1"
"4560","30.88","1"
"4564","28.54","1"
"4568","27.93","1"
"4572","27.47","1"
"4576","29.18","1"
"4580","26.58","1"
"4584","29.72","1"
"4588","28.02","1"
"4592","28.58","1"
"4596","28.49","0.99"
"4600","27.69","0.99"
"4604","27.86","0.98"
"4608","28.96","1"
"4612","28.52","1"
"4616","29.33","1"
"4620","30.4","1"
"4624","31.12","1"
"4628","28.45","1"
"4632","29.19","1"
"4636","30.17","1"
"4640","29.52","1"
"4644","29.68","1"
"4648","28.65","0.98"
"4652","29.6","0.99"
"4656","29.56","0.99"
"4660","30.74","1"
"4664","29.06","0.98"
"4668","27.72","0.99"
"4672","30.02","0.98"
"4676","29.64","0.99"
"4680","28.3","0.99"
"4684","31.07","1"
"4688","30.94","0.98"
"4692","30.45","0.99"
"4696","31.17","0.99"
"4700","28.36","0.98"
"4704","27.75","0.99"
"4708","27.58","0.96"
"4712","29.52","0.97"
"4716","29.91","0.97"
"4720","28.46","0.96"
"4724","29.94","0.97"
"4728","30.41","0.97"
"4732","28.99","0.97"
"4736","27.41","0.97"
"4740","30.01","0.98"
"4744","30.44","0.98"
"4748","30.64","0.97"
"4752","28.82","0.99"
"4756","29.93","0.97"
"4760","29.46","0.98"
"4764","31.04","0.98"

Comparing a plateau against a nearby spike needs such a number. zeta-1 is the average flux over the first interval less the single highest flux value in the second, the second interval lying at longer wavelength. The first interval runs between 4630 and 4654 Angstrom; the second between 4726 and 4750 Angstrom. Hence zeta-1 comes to -1.2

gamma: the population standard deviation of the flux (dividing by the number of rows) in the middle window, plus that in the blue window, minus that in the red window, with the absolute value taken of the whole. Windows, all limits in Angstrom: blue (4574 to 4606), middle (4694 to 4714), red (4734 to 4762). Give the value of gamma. 1.2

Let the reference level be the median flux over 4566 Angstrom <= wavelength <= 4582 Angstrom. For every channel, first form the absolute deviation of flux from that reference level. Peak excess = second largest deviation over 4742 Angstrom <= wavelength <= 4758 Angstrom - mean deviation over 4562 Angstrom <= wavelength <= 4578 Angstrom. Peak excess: 2.0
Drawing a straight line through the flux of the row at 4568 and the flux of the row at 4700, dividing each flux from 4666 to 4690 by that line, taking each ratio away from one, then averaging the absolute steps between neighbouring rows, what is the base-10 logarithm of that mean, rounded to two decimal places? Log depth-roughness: -1.31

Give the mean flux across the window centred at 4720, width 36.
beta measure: 28.9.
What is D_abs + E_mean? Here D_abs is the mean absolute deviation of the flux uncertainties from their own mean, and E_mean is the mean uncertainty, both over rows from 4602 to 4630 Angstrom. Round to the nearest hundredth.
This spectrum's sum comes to 1.00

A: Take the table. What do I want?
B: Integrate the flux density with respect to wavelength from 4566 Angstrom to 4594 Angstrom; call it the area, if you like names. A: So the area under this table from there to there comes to 790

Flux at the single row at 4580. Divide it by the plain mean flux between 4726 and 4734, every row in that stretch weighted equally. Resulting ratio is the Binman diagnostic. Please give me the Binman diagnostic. 0.89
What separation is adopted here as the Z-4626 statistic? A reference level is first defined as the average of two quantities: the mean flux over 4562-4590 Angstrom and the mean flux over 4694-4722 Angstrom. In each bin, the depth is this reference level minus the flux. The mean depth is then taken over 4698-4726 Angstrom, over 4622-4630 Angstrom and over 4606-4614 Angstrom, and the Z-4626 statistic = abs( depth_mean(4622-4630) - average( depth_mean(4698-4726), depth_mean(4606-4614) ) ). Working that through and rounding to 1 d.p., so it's 1.0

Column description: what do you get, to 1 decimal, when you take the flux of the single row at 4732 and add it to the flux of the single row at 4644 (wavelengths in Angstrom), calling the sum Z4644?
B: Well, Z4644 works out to 58.7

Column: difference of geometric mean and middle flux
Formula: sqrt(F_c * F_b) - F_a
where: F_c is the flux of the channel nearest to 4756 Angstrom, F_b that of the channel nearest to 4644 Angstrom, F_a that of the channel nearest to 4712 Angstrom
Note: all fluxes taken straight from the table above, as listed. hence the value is 0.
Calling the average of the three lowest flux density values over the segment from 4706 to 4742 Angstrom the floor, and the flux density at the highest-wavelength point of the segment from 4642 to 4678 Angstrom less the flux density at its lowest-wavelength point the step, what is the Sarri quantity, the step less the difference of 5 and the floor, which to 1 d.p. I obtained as 22.8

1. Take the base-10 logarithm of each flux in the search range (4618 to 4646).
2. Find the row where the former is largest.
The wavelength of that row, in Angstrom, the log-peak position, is 4624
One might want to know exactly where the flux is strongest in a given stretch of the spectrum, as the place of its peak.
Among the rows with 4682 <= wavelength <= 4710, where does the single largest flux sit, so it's 4696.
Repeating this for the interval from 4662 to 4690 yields 4684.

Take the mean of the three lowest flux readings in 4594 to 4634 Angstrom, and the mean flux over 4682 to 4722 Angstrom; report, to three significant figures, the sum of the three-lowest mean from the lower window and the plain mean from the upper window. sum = 57.5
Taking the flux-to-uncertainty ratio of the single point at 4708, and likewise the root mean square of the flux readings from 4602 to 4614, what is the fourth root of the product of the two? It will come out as 5.35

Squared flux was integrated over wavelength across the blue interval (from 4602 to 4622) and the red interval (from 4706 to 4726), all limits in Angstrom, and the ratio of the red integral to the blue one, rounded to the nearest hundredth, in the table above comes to 1.00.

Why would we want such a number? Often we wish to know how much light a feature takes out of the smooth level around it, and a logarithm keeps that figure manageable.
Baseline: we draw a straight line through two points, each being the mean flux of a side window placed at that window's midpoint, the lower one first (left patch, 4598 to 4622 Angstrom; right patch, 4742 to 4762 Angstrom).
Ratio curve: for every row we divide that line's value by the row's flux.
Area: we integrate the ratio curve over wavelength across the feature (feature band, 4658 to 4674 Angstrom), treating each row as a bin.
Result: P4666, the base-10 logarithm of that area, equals 1.2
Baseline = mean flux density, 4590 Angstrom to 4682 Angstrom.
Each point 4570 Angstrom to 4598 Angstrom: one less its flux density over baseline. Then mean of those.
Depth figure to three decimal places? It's 0.031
